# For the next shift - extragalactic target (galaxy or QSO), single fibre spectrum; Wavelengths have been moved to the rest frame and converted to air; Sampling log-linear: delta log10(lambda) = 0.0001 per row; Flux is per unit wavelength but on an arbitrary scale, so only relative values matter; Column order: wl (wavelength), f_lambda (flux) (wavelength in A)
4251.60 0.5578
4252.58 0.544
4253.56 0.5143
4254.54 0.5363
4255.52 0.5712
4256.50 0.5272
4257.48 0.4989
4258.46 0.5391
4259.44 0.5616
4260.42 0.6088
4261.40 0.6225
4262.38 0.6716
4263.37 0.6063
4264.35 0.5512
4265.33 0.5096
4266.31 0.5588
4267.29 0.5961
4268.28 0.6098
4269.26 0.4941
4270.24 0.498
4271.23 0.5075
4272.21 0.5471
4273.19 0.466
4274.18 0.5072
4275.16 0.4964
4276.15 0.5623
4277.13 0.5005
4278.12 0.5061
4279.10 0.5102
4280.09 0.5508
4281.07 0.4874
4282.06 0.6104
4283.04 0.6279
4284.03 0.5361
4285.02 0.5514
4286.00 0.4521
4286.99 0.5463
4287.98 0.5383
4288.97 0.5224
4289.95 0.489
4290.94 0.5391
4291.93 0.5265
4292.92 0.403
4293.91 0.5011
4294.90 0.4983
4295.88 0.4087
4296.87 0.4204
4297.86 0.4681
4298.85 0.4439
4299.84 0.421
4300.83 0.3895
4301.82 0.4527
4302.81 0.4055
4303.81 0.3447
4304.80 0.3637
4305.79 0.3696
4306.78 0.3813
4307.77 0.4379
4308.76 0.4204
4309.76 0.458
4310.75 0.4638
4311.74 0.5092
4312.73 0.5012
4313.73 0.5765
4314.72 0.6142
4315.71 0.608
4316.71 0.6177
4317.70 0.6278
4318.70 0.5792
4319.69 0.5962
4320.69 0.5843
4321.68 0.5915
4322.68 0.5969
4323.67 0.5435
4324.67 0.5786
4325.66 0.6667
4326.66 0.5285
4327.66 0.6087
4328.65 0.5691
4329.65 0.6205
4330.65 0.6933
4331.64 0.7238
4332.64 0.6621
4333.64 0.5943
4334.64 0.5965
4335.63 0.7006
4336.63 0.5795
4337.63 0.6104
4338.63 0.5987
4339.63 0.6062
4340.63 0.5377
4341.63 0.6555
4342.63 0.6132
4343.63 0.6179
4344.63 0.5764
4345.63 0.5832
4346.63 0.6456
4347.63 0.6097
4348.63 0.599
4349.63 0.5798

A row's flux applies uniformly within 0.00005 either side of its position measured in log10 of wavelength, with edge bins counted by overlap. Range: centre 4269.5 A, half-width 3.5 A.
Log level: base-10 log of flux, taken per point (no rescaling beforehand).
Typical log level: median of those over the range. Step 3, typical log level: -0.262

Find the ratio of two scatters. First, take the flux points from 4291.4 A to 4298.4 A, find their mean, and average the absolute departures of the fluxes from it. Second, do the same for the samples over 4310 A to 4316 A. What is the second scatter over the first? 1.3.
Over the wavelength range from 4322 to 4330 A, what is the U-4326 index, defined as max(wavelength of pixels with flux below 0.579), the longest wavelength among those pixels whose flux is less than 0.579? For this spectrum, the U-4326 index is 4328.65 A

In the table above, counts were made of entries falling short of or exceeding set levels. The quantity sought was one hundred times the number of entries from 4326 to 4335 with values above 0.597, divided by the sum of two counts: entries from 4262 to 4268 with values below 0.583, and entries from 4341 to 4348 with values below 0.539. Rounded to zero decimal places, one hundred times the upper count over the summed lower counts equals 167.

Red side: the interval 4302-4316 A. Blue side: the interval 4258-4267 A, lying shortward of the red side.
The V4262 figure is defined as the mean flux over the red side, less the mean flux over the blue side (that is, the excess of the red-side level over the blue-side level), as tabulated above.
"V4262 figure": -0.12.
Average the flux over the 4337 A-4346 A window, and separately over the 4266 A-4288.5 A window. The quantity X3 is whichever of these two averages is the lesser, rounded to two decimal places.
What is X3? 0.53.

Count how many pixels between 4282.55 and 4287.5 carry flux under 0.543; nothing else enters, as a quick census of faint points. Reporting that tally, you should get 2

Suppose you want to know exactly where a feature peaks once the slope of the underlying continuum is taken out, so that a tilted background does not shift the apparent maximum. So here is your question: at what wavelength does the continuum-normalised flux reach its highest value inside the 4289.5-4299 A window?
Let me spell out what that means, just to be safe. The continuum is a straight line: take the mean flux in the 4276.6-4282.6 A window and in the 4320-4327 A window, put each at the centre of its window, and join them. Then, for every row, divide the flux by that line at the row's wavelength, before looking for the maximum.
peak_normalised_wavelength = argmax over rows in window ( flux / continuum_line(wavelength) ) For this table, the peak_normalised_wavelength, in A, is 4290.94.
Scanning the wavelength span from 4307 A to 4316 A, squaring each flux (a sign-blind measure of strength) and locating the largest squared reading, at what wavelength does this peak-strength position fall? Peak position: 4314.72 A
